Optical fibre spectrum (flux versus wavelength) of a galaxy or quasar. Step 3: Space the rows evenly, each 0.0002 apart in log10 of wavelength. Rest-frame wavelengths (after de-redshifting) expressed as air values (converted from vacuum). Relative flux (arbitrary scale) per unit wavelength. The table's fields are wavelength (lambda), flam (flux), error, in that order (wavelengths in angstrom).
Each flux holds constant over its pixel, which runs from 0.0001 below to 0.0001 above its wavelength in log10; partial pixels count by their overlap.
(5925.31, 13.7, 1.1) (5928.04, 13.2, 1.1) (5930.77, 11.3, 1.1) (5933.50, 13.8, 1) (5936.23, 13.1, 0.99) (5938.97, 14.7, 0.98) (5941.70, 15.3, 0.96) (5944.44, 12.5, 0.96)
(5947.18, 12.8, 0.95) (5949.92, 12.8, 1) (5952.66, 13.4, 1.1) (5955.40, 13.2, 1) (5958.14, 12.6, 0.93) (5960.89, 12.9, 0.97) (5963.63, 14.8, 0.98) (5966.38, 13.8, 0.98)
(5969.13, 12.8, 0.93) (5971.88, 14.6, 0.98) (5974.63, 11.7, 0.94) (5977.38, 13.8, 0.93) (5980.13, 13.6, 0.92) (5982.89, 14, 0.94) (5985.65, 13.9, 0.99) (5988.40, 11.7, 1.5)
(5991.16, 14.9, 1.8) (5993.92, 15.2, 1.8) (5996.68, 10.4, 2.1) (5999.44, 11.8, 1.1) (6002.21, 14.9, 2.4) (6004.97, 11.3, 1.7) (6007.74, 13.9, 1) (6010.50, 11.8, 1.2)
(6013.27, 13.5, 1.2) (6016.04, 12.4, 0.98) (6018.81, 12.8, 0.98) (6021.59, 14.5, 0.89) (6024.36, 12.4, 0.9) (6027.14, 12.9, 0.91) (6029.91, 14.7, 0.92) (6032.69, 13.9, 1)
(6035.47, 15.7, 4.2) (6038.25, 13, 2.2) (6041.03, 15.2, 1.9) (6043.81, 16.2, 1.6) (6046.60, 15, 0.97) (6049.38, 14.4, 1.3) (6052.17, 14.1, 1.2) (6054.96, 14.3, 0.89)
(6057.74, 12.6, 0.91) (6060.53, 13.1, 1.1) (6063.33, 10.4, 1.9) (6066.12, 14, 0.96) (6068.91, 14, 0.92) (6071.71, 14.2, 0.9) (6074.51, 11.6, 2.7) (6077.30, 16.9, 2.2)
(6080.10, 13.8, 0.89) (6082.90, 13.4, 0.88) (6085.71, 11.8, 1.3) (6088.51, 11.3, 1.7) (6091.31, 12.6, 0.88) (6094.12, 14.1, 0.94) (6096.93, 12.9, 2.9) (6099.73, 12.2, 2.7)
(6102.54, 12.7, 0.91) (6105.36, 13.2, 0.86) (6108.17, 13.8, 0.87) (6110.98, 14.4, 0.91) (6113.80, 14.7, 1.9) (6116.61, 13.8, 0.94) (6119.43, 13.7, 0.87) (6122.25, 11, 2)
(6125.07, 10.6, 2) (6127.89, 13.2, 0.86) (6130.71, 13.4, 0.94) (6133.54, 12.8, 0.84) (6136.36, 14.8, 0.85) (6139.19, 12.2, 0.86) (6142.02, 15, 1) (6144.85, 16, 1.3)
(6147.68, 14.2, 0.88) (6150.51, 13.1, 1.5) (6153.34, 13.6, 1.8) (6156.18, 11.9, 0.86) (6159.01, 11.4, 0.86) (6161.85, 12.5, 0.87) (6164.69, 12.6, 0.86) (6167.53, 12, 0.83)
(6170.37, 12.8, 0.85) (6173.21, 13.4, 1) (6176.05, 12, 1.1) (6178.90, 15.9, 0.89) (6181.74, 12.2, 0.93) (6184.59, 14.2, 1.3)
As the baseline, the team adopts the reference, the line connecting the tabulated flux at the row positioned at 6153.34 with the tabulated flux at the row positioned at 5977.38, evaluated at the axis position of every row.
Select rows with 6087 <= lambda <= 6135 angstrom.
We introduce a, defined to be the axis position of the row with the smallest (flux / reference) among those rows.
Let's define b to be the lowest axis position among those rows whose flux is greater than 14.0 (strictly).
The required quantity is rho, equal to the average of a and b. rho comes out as 6109.6 angstrom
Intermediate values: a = 6125.07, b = 6094.12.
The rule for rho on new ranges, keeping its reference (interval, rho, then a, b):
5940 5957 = 5943.1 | 5944.44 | 5941.70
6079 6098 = 6091.3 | 6088.51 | 6094.12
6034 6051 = 6036.9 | 6038.25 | 6035.47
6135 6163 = 6147.7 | 6159.01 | 6136.36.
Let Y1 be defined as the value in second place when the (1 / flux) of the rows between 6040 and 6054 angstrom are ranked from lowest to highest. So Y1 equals 0.066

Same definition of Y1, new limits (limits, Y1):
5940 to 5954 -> 0.075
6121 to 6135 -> 0.076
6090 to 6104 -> 0.078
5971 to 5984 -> 0.071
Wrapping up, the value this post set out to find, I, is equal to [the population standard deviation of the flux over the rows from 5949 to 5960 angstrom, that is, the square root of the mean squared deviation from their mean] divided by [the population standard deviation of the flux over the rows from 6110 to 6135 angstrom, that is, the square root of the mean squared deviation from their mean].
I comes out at 0.2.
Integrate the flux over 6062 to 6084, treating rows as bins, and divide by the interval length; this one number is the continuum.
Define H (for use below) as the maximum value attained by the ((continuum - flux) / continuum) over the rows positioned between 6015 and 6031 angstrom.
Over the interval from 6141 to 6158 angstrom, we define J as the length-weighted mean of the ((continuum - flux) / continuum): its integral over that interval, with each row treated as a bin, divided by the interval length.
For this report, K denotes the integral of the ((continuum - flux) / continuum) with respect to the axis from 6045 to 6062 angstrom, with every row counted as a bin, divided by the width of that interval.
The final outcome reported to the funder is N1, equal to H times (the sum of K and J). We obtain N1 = -0.004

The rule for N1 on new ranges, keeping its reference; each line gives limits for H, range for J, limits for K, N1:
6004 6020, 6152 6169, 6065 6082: 0.009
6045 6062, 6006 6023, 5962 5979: 0.002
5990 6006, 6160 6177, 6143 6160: 0.019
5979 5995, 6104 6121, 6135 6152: -0.010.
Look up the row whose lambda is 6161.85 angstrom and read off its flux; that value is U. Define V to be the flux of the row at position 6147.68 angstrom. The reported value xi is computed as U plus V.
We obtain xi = 26.7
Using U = 12.5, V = 14.2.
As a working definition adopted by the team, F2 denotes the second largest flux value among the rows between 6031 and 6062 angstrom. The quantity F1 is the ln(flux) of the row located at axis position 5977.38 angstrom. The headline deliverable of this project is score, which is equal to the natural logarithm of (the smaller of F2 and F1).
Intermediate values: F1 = 2.62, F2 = 15.7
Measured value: 0.965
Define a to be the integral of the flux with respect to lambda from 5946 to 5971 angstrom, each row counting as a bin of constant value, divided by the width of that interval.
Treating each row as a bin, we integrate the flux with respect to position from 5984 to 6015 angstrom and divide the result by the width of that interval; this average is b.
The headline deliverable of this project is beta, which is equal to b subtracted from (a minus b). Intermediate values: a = 13.3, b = 13.0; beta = -12.8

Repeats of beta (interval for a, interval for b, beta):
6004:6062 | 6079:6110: -12.1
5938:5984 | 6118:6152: -13.2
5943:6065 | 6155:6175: -11.3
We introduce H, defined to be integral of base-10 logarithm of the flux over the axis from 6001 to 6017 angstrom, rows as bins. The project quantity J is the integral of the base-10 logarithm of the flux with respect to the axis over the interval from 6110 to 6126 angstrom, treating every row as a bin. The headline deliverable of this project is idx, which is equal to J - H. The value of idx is 0.0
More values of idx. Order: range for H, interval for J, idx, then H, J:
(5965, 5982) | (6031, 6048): 0.8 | 19.1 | 19.9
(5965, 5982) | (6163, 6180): -0.2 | 19.1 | 18.9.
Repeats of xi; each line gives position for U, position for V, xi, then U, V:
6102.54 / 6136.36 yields 27.5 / 12.7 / 14.8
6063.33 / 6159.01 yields 21.8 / 10.4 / 11.4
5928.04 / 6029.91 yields 27.9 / 13.2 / 14.7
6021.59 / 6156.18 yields 26.4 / 14.5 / 11.9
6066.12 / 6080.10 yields 27.8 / 14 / 13.8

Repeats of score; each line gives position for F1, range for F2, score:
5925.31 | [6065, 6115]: 0.962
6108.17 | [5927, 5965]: 0.965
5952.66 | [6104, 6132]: 0.954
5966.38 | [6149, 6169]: 0.965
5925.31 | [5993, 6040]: 0.962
